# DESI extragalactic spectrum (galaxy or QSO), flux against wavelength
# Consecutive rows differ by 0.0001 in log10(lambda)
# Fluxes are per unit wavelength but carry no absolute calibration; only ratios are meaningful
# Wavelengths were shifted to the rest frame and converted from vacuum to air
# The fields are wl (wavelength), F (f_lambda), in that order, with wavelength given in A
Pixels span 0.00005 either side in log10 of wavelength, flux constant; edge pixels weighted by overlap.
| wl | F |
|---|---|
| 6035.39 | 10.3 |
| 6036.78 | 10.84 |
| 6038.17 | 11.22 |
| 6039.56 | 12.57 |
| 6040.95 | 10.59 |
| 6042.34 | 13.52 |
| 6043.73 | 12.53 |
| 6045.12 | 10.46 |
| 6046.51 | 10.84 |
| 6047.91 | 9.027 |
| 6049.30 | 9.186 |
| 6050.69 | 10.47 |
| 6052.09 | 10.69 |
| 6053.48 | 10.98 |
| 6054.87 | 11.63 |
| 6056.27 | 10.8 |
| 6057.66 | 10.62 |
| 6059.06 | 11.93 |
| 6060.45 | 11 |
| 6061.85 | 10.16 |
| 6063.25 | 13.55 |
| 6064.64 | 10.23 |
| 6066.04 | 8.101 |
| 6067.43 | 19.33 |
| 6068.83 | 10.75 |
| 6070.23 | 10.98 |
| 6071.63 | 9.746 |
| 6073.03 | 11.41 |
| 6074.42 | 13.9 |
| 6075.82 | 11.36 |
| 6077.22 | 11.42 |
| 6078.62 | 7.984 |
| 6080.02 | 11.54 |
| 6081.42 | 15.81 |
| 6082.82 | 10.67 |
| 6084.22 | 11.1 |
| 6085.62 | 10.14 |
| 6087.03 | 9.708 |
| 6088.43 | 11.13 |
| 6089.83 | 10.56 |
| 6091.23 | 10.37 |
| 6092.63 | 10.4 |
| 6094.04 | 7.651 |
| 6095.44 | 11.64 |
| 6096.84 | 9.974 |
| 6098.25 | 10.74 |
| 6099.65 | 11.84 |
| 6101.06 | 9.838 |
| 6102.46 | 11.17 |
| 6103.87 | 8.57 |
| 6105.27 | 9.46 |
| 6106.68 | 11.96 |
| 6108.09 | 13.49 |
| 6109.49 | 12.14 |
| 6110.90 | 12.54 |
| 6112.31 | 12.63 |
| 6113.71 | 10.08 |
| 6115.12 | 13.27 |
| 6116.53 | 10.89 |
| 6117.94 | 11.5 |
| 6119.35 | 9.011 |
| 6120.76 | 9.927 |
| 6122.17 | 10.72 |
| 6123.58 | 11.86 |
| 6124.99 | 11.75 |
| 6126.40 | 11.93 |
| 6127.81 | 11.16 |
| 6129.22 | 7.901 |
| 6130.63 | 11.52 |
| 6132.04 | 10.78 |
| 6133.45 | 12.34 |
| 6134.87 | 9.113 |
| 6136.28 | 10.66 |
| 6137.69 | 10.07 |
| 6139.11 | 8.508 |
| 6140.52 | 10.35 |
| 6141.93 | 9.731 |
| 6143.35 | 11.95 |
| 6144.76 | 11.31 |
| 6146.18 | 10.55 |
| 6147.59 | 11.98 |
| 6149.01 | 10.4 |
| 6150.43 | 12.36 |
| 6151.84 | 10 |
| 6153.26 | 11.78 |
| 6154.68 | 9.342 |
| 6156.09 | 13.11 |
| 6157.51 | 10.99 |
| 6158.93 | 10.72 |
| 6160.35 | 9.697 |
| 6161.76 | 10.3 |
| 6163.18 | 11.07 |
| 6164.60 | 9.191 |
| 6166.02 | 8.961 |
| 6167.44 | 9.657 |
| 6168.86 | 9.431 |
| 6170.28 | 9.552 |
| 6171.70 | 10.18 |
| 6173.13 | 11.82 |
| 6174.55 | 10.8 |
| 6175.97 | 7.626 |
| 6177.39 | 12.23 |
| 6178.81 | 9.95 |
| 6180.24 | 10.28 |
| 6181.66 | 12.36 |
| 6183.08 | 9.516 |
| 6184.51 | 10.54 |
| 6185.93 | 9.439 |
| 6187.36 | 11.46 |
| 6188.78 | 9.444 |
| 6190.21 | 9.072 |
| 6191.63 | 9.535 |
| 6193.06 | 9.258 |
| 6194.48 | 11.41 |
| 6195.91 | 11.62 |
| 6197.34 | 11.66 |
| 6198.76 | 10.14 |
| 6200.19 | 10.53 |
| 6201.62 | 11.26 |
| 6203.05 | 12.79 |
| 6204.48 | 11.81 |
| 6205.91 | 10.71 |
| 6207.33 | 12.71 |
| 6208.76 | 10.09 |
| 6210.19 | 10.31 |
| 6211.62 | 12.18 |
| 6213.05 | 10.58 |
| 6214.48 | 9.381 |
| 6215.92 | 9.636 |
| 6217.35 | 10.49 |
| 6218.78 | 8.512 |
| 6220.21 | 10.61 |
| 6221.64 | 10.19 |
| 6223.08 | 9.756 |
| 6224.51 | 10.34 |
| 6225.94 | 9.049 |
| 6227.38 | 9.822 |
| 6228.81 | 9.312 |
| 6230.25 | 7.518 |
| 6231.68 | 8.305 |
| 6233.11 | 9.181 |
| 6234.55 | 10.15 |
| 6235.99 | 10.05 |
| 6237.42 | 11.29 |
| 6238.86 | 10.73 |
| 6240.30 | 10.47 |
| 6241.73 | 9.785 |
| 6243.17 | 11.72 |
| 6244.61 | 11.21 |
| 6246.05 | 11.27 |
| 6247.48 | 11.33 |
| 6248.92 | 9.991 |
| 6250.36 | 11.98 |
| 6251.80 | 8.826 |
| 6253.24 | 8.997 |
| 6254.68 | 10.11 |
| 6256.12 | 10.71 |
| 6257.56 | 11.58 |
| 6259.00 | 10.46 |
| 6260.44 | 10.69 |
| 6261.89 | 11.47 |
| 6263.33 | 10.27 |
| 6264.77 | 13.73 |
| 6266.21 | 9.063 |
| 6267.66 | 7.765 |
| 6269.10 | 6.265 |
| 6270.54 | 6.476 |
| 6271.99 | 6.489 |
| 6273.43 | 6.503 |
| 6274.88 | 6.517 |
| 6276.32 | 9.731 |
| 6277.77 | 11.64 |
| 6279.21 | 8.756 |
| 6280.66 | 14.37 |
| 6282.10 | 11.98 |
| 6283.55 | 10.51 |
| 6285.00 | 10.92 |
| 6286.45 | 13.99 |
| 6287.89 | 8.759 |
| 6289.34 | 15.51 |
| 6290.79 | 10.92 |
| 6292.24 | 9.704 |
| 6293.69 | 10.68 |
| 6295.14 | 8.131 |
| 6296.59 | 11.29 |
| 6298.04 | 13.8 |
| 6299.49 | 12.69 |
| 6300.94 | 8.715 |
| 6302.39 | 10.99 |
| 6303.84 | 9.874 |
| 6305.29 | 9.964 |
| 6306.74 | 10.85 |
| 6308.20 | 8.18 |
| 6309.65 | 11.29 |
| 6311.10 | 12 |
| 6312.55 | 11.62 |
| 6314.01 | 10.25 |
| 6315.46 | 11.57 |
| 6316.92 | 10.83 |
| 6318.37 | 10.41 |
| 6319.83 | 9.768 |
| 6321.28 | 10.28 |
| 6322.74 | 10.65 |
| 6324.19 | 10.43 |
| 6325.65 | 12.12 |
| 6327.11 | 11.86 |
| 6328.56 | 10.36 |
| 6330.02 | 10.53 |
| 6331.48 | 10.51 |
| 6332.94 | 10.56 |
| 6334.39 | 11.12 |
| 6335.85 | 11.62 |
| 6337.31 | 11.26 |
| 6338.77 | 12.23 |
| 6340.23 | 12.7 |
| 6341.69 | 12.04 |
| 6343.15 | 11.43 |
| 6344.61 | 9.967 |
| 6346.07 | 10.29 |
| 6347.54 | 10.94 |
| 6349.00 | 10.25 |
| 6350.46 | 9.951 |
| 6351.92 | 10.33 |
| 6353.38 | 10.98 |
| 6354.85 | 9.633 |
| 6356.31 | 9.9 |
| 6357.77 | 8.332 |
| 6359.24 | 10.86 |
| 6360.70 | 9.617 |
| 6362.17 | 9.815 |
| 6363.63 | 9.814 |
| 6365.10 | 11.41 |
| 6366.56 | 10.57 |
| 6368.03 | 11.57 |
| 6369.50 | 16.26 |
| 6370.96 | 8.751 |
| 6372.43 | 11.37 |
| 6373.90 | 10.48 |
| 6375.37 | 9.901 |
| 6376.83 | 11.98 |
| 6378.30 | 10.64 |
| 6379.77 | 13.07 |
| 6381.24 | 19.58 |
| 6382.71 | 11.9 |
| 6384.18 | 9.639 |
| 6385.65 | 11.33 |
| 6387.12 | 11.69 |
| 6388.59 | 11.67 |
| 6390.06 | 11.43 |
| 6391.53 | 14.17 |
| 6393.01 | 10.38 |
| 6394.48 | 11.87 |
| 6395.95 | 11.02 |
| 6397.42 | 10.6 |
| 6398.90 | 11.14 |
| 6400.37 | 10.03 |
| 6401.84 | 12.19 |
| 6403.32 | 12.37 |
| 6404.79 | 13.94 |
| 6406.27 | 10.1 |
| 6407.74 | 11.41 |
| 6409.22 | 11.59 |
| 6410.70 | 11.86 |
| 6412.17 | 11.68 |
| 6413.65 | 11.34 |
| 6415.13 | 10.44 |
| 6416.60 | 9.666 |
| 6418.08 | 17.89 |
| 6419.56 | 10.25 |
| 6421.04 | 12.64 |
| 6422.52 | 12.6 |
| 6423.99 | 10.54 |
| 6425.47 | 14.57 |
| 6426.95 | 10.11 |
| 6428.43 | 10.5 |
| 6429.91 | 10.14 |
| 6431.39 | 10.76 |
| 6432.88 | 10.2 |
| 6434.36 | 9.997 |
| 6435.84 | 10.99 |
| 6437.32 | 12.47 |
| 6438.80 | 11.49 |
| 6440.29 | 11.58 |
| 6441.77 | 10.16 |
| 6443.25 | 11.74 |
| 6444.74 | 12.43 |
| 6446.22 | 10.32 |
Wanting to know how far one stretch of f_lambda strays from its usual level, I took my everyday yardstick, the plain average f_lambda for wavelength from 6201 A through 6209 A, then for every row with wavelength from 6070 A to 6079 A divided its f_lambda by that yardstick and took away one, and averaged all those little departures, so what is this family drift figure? -0.05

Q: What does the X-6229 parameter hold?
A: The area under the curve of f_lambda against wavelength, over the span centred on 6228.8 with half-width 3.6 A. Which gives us 63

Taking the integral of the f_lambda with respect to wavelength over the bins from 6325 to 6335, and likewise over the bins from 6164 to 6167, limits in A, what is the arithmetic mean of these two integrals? 69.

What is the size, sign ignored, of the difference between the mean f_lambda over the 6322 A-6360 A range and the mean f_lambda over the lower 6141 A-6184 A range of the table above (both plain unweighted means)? 0.24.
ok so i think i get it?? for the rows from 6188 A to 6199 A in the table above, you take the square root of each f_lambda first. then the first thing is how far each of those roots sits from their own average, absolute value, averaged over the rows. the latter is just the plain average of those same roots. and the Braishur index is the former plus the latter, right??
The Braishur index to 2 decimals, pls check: 3.35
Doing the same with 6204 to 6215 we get 3.45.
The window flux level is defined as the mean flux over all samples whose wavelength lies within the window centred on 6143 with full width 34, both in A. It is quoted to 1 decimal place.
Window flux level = 10.8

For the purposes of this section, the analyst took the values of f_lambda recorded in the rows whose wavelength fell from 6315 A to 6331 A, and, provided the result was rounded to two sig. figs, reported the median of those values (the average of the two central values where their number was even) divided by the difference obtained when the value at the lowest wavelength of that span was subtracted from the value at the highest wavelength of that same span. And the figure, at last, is -10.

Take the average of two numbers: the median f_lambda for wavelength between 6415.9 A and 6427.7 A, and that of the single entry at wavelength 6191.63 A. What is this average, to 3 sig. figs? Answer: 10.6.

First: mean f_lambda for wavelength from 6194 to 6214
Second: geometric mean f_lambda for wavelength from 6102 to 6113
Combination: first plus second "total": 22.6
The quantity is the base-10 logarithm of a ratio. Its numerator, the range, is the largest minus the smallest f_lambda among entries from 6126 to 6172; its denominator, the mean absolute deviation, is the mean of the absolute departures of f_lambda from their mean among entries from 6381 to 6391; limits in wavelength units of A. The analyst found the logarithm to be 0.41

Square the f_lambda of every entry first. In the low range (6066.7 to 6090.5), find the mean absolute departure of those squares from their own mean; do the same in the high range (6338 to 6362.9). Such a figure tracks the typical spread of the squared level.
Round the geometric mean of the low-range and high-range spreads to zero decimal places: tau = 29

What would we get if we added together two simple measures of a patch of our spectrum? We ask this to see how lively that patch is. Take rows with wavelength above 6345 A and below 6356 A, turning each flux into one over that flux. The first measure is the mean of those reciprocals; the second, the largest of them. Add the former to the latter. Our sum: 0.201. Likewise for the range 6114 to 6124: 0.203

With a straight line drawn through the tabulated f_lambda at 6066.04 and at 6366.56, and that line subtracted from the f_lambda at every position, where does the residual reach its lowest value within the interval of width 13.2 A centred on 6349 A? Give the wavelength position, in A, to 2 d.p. 6354.85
